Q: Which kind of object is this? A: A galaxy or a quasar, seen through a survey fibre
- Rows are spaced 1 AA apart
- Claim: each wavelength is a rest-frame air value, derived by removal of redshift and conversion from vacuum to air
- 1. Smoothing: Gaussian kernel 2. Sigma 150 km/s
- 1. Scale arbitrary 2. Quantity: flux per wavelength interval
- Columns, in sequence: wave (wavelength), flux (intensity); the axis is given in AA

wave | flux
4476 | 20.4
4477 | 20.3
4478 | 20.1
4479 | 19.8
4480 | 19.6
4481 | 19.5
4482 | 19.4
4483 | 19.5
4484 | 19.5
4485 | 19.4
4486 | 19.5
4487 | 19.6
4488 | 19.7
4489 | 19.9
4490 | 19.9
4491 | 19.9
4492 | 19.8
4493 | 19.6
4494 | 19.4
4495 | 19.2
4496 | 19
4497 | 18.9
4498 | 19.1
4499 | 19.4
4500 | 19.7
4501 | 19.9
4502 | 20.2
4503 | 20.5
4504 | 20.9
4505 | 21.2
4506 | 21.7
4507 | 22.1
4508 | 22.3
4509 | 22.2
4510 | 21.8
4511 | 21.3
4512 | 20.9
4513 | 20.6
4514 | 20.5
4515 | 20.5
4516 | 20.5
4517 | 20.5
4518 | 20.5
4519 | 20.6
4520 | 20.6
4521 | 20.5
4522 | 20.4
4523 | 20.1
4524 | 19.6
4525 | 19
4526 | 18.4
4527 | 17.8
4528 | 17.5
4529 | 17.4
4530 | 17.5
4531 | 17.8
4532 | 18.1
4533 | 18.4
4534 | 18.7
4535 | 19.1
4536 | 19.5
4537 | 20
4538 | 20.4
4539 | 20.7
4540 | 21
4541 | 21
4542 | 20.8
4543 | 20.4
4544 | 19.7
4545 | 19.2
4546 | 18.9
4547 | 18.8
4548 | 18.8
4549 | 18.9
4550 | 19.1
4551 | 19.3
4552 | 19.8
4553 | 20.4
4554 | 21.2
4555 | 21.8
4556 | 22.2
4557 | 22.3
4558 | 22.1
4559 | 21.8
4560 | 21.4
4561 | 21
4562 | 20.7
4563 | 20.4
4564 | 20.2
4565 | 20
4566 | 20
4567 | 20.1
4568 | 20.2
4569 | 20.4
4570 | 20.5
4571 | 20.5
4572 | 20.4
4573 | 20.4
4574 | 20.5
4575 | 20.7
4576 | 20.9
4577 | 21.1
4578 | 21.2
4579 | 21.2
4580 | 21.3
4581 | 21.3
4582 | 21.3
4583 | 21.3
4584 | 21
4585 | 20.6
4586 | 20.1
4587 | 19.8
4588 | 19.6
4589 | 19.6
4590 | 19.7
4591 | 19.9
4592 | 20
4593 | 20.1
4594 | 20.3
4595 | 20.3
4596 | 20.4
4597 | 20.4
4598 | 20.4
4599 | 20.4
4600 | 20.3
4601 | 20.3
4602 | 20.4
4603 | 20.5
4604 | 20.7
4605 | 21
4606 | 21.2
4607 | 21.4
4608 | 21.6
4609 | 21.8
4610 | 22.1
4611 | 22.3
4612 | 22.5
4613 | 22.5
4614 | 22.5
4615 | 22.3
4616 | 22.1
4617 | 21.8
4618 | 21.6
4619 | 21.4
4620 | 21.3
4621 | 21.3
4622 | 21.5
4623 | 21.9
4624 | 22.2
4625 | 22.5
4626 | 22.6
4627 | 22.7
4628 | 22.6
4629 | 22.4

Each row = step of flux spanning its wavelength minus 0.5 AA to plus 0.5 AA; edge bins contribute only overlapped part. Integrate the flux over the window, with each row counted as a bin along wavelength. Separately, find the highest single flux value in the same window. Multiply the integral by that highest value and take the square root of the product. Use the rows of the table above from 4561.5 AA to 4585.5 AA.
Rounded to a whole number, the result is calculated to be 103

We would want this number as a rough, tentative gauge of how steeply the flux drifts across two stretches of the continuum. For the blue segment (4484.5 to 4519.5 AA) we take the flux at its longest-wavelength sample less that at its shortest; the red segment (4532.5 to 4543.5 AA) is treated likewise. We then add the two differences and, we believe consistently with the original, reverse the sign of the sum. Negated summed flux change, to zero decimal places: -3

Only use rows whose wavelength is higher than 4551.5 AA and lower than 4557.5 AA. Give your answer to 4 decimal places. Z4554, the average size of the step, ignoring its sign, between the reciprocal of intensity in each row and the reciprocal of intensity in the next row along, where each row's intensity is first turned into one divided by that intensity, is 0.0011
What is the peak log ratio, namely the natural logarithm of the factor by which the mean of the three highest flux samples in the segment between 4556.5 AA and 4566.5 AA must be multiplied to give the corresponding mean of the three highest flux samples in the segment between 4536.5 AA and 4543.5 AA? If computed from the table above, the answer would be -0.053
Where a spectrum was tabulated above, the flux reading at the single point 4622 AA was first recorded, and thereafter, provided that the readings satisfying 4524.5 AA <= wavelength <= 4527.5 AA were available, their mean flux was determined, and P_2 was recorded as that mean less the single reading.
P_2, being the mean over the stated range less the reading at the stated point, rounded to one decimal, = -3.1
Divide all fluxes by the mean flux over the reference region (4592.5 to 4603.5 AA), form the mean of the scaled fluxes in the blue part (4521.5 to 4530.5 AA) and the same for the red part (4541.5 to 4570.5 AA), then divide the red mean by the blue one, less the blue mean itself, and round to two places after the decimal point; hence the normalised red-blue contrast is 0.18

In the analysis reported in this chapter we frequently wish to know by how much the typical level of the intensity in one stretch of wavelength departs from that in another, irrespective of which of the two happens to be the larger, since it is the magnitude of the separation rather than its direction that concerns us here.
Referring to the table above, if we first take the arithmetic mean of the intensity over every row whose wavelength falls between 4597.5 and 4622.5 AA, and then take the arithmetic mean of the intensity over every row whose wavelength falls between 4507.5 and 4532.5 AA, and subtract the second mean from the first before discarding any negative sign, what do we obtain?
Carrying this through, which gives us 1.5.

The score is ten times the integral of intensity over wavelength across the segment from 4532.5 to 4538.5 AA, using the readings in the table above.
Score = 1161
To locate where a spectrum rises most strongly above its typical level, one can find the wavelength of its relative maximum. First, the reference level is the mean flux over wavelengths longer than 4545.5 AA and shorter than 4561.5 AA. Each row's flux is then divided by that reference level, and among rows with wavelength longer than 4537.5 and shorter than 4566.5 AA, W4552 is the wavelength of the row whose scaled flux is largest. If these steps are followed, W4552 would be 4557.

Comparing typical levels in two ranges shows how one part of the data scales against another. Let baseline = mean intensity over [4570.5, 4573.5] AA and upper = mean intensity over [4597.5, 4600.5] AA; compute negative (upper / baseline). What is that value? -1.00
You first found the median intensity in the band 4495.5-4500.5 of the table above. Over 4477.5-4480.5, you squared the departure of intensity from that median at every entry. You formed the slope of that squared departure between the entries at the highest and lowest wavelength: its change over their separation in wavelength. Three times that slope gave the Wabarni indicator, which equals -1.1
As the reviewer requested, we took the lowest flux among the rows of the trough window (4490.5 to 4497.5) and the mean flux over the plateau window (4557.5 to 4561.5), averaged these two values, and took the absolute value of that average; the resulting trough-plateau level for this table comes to 20.2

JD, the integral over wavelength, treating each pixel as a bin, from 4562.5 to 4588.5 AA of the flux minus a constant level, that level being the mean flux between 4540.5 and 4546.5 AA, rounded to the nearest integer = 15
